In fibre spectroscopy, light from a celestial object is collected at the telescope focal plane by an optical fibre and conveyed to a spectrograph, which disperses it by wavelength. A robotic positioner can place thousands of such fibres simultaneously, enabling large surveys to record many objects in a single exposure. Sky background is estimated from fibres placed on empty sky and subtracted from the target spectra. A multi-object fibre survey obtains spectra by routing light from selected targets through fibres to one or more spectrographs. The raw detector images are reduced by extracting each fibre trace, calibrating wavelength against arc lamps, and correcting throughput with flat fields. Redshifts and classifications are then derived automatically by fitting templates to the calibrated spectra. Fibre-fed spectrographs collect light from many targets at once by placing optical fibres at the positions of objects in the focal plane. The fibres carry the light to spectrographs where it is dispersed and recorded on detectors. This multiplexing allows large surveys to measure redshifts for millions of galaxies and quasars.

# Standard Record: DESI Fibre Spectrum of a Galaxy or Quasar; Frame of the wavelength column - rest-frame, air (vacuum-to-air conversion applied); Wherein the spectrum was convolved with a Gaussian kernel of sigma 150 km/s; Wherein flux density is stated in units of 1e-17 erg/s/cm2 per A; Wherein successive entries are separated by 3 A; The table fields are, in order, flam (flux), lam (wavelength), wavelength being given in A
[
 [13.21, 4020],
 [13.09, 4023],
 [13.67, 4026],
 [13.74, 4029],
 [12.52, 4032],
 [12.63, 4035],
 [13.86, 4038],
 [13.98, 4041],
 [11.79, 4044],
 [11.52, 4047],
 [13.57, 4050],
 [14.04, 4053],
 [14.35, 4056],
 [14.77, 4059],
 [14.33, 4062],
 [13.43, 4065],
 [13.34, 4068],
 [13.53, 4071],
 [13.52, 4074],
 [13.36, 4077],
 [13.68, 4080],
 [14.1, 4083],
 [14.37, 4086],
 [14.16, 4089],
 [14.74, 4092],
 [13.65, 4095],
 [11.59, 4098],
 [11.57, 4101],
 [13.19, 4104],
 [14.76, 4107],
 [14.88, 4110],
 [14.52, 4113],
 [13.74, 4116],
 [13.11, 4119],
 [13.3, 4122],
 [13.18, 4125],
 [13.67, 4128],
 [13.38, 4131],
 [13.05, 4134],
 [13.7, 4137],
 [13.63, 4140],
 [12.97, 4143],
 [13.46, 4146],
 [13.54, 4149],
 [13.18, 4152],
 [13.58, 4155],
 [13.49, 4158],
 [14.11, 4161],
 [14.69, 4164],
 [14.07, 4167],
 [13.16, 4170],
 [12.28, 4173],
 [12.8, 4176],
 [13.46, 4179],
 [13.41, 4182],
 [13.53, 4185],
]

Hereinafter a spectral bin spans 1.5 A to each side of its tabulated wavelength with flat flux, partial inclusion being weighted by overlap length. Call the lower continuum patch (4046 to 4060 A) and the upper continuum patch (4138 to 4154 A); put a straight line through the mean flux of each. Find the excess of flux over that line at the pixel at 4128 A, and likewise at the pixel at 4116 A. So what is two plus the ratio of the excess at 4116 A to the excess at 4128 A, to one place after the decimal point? 3.1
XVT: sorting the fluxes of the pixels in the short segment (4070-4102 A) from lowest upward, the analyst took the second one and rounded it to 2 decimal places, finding 11.59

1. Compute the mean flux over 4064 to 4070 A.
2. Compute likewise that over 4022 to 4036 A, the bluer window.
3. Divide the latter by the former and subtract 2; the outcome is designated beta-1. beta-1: -1.02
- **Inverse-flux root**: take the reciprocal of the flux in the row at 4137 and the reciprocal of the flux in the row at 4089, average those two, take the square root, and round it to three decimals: 0.268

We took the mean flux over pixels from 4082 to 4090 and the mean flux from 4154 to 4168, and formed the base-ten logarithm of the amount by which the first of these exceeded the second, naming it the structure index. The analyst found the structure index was -0.7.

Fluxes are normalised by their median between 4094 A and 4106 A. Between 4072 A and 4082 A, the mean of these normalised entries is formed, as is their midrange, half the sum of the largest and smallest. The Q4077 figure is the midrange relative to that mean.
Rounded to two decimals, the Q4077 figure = 1.00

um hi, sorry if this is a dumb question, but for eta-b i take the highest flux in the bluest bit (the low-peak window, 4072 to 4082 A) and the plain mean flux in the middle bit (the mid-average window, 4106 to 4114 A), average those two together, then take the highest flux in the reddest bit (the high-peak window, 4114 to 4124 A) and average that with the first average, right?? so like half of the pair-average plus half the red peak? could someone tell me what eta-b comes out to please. 14.0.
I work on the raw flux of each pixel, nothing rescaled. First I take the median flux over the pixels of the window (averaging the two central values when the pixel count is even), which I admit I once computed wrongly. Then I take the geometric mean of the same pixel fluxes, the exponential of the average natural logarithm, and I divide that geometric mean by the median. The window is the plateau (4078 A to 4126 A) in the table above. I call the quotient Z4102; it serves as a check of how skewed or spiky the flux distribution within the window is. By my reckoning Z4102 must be 0.994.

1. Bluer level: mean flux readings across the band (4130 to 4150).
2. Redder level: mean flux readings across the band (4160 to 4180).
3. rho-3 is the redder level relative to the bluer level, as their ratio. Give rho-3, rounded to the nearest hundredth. 1.01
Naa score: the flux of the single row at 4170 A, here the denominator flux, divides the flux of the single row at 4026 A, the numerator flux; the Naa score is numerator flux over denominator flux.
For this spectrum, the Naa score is 1.04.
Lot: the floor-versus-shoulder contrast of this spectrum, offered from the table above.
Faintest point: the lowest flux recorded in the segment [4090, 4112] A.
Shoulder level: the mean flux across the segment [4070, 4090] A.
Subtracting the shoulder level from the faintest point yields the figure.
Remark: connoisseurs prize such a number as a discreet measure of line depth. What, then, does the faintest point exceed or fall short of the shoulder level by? -2.2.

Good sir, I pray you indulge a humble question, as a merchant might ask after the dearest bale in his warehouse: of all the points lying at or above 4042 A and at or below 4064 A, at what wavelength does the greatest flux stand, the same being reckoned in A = 4059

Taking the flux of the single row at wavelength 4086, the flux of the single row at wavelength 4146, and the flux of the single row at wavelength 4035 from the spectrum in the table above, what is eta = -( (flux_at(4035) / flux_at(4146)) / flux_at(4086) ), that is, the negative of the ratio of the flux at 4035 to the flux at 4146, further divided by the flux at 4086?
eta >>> -0.065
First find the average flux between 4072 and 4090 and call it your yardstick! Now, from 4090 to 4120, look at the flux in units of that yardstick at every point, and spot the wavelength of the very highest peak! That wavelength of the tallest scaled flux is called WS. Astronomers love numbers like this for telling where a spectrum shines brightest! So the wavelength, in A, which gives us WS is 4110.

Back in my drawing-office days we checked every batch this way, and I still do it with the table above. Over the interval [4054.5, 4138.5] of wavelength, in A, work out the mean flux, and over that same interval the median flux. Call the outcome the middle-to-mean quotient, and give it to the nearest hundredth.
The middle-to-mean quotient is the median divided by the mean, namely 1.00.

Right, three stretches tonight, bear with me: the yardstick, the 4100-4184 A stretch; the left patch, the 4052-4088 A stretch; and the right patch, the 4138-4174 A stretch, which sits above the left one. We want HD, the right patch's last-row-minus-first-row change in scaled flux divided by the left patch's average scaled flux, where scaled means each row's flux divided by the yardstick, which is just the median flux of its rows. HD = -0.097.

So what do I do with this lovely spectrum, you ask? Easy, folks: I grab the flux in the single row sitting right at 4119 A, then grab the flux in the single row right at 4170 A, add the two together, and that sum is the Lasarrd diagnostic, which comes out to 26.3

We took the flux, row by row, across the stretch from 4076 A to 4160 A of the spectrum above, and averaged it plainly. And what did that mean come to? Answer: 13.6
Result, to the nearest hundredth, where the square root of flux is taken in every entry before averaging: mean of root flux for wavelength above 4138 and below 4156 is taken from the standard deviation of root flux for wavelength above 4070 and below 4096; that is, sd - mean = -3.60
